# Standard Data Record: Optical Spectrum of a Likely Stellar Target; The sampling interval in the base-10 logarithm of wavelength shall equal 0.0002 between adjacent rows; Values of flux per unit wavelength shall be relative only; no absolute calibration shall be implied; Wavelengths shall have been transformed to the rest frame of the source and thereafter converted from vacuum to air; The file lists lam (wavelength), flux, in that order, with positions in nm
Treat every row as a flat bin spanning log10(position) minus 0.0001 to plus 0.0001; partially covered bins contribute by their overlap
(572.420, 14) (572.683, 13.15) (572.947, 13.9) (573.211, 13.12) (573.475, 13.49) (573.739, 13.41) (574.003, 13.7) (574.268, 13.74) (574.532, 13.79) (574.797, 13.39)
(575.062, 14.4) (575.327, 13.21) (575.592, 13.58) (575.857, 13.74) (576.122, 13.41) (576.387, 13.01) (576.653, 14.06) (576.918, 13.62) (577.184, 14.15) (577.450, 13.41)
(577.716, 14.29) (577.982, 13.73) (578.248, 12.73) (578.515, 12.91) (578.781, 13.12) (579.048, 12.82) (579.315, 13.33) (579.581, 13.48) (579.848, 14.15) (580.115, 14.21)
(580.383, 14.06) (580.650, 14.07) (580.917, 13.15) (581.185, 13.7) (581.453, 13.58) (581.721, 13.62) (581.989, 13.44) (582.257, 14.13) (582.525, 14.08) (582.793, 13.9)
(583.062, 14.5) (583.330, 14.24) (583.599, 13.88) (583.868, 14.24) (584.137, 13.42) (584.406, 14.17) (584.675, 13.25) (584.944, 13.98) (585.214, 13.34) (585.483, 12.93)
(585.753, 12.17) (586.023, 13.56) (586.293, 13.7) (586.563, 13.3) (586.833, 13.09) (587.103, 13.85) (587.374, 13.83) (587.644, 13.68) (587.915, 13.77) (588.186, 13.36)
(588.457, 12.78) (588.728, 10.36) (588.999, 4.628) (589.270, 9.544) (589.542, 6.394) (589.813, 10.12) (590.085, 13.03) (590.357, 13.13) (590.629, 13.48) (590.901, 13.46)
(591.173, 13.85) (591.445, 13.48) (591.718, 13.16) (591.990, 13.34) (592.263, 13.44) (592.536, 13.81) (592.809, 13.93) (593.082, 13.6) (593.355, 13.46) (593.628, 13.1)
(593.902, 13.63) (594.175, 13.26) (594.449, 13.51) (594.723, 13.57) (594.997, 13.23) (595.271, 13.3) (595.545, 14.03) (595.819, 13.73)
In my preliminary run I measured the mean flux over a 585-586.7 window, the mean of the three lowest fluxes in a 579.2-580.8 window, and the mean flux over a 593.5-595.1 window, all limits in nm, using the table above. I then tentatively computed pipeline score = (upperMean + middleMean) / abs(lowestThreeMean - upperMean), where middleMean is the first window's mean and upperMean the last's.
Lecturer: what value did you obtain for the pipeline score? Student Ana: 111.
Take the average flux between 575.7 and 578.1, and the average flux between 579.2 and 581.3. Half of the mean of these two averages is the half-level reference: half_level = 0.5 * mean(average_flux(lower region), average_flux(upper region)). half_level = 6.87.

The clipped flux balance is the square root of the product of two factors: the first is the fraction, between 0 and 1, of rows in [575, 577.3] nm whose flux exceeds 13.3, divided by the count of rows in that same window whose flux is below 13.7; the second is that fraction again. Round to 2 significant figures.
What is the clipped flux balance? 0.35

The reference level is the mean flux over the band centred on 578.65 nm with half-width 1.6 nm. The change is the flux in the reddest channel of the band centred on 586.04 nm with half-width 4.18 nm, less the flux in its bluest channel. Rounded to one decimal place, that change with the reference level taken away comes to -13.9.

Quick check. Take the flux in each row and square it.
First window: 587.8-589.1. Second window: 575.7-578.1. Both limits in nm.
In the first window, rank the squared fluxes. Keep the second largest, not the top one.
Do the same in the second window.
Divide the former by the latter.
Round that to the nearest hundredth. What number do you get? 0.89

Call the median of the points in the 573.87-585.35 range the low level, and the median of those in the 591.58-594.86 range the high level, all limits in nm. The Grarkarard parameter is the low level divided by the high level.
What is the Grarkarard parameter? 1.016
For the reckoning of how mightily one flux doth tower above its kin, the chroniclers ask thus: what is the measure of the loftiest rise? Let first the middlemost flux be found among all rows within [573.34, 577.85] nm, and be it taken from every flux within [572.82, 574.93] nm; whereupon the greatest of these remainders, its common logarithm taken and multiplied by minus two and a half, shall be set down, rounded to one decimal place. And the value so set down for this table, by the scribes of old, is 1.4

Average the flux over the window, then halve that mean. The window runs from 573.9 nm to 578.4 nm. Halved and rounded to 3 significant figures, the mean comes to 6.82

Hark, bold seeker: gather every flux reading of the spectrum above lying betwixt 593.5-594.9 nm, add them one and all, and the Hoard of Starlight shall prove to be 67.1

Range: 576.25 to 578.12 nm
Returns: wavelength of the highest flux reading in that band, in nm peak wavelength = 577.716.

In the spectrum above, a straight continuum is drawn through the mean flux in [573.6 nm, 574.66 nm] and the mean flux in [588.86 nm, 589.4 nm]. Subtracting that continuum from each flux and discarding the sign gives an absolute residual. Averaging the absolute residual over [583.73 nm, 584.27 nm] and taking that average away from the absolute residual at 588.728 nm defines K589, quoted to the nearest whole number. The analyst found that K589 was -1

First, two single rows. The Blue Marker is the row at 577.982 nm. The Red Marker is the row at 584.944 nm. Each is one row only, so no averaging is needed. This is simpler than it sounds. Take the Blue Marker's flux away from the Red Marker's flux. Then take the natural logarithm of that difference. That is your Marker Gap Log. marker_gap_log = -1.39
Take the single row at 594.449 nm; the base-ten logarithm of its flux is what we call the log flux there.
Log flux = 1.13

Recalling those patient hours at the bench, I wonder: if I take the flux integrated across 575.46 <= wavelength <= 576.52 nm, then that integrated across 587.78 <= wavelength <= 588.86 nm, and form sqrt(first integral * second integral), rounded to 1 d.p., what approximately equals 13.9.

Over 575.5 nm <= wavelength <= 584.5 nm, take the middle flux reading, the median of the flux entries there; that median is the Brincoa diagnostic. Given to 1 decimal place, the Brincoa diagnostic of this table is 13.7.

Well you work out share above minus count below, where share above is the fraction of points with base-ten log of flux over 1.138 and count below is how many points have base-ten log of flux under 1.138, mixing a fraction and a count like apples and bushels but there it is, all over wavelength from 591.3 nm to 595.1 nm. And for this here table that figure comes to -12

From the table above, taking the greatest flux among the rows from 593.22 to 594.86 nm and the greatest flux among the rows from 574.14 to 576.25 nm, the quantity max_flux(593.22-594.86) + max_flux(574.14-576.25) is 28.0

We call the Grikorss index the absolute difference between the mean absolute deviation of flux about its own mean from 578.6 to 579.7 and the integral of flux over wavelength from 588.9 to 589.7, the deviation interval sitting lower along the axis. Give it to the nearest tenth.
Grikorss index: 5.4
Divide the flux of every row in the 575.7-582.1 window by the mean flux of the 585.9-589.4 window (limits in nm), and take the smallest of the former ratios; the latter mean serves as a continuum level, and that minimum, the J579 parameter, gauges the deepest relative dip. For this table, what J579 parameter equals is 1.04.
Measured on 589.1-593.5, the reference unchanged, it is 0.52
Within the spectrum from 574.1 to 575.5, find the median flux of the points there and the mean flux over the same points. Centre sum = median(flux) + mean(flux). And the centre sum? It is 27.4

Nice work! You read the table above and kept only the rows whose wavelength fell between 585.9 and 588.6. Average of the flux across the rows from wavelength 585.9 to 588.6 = 13.5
